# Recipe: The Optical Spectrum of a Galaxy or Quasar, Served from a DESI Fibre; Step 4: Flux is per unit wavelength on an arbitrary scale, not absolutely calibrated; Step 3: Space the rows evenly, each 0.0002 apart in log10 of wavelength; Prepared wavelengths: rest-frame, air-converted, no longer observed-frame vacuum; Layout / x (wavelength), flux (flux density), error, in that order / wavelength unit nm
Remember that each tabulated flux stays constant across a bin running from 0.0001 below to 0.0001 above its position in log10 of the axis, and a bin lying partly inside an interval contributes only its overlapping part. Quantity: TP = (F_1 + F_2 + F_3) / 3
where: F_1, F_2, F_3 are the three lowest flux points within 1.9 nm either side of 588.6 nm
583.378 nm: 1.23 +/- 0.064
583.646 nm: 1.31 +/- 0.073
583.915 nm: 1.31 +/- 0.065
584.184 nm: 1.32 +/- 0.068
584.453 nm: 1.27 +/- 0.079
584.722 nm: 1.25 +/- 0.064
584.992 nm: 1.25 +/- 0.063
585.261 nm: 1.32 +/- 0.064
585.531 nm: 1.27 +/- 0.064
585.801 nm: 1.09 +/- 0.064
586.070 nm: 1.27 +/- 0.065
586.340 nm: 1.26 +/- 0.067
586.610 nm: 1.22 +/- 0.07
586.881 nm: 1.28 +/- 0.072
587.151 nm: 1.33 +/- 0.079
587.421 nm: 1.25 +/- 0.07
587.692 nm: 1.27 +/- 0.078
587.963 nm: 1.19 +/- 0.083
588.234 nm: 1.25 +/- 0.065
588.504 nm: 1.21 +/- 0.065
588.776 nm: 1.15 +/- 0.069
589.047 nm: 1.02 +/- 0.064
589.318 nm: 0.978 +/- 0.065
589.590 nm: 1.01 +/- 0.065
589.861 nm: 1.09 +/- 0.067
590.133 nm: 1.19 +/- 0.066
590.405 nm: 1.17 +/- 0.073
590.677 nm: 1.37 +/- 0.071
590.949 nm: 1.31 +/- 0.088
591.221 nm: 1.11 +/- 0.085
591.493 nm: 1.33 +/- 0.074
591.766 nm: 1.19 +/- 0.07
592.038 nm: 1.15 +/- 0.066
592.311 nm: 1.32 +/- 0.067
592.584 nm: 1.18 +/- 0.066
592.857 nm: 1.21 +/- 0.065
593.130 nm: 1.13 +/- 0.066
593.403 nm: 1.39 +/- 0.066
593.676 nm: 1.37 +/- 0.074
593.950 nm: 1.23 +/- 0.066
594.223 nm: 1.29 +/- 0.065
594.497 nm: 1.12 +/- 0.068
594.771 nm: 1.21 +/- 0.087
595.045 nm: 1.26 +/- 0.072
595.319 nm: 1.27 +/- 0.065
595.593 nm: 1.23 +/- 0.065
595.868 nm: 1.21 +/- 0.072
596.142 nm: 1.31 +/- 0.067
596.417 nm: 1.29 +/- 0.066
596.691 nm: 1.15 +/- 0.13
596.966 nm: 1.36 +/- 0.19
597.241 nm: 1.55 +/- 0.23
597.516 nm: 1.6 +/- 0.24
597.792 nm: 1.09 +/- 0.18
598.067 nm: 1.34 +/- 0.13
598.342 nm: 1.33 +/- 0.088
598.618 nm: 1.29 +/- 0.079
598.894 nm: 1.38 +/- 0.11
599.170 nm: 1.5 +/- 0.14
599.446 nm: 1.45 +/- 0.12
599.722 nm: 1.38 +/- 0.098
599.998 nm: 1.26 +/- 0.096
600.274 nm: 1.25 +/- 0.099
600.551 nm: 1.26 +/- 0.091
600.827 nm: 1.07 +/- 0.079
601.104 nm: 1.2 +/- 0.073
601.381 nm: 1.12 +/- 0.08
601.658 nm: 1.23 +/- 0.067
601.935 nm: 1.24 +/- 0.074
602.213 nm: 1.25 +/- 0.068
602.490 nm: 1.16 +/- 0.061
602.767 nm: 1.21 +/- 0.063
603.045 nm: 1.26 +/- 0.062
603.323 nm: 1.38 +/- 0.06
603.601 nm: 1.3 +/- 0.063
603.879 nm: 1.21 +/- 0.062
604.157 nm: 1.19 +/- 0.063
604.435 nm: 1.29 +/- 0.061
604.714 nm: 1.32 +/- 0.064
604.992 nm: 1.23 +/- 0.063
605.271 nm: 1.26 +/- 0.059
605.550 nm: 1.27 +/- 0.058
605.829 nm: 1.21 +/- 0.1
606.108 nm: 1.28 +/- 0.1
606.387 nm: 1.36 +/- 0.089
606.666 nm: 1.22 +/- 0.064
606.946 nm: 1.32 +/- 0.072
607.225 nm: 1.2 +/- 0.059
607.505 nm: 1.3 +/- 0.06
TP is 1.00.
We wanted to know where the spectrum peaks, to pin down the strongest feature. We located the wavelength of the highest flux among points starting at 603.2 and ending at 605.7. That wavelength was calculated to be 603.323 nm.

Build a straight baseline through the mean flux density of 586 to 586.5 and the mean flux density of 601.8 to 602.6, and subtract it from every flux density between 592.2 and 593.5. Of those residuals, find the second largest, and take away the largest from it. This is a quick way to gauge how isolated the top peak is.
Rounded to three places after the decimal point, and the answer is -0.073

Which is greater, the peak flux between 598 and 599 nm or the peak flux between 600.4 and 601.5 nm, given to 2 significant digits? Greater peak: 1.4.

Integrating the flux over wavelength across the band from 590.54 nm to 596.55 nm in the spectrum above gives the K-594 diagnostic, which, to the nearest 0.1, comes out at 7.5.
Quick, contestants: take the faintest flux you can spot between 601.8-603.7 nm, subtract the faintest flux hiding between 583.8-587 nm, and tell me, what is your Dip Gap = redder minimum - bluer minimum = 0.07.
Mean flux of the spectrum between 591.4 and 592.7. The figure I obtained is 1.23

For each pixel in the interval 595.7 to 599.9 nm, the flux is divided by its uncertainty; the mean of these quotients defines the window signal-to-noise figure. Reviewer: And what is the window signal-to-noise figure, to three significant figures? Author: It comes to 12.2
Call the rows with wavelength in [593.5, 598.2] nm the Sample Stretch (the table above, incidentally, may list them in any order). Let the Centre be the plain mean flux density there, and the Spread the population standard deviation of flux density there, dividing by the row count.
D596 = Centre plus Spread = 1.42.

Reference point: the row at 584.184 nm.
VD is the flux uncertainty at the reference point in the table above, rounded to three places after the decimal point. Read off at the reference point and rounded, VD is 0.068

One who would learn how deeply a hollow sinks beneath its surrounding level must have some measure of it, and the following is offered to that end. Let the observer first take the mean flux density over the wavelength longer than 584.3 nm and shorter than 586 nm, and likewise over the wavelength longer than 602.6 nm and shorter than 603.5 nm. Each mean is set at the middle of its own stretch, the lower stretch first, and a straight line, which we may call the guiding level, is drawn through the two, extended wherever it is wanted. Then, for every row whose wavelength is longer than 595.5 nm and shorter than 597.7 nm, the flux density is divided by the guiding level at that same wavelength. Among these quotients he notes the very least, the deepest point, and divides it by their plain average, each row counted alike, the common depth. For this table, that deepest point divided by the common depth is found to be 0.86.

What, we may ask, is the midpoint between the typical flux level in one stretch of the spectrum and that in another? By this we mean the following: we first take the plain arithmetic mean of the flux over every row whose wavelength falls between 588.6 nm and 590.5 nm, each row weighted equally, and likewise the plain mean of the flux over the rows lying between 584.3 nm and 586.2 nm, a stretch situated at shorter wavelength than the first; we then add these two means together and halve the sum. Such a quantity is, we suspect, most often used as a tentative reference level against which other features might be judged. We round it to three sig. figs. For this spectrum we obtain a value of 1.17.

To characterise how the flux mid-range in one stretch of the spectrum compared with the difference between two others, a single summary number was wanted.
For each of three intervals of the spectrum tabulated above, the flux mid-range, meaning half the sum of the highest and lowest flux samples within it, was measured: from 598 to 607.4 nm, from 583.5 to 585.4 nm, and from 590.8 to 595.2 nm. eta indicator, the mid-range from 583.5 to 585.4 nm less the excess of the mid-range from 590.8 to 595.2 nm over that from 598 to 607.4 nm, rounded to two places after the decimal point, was 1.32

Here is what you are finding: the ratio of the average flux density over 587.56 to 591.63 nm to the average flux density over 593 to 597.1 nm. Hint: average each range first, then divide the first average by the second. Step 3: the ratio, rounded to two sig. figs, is 0.94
